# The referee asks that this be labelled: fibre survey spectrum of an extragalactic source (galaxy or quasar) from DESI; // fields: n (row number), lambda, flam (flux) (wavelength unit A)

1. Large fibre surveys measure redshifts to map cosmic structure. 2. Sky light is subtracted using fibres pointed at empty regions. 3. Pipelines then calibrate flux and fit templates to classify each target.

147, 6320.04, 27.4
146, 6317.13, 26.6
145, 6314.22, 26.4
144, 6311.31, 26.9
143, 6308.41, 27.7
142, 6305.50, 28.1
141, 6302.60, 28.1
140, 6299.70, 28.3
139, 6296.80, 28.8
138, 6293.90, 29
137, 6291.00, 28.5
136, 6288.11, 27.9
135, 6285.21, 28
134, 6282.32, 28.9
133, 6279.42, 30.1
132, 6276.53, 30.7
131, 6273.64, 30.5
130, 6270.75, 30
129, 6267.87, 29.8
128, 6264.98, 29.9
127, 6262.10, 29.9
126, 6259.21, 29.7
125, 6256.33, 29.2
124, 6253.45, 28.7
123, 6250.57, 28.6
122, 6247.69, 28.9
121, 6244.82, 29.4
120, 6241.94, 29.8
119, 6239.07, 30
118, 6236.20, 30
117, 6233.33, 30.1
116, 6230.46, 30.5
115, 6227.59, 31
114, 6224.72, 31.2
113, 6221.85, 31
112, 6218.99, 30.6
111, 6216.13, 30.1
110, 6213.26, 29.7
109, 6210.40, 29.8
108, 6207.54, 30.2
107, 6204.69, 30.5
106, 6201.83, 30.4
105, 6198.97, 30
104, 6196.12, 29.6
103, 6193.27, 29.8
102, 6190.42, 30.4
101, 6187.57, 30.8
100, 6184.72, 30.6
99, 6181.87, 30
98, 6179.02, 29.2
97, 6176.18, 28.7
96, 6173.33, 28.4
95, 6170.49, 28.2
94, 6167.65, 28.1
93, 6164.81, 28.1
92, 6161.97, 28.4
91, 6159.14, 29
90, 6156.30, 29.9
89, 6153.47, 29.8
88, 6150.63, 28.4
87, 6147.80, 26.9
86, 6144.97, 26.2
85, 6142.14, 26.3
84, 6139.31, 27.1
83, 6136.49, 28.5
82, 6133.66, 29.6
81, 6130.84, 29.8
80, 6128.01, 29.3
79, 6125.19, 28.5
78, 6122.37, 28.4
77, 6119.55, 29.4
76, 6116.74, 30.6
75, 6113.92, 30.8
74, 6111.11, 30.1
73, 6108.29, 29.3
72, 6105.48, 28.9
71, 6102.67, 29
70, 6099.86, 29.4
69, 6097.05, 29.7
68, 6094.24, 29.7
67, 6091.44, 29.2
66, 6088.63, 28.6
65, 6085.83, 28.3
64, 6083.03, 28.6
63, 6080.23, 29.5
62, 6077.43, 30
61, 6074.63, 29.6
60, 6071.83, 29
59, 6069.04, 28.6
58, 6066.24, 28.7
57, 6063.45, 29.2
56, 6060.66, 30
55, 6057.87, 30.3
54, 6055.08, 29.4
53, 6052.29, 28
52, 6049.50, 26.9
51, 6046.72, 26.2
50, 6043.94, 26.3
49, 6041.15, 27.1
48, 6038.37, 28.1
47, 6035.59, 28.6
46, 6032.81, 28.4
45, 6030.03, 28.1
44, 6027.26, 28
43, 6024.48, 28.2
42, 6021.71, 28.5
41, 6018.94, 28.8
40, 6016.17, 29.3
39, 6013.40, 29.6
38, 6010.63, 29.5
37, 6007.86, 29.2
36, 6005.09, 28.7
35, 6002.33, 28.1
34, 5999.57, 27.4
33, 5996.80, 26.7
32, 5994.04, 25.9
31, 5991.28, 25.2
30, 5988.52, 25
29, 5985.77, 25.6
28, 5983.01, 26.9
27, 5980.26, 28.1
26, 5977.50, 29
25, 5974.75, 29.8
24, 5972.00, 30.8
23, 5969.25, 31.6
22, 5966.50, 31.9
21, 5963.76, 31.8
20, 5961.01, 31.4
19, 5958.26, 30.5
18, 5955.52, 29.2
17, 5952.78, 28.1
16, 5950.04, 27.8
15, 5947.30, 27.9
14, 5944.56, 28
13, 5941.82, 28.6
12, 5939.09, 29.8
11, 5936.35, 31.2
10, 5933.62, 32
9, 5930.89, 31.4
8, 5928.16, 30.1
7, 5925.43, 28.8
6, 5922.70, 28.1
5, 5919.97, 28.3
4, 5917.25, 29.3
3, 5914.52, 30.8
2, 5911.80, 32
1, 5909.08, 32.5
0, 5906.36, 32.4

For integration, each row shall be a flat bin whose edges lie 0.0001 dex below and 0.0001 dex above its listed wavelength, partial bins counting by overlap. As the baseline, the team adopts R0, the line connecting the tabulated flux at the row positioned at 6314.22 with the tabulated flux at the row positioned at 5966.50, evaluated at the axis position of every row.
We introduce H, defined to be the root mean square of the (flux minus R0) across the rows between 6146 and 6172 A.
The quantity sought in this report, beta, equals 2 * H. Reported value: 2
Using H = 0.9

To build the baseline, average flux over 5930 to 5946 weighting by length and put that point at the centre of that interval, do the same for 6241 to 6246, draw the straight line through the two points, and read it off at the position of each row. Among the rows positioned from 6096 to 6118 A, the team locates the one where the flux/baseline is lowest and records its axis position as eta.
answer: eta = 6105.48 A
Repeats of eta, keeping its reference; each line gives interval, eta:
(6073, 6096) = 6085.83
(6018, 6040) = 6027.26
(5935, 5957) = 5950.04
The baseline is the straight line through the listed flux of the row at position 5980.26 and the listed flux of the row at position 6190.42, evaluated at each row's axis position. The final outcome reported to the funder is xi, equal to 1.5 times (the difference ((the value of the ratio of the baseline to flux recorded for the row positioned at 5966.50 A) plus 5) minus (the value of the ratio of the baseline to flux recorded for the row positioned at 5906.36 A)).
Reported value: 7.55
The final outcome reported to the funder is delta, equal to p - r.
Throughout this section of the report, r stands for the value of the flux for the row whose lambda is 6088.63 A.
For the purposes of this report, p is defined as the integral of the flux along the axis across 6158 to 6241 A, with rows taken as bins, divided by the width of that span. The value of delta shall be 1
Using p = 29.81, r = 28.6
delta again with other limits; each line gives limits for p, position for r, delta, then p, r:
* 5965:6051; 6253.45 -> -1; 28.12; 28.7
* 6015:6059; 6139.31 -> 1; 28.12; 27.1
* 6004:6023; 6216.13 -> -1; 29.09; 30.1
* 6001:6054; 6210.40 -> -2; 28.19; 29.8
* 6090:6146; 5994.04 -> 3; 29.01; 25.9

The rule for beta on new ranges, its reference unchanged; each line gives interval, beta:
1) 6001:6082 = 5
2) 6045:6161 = 3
